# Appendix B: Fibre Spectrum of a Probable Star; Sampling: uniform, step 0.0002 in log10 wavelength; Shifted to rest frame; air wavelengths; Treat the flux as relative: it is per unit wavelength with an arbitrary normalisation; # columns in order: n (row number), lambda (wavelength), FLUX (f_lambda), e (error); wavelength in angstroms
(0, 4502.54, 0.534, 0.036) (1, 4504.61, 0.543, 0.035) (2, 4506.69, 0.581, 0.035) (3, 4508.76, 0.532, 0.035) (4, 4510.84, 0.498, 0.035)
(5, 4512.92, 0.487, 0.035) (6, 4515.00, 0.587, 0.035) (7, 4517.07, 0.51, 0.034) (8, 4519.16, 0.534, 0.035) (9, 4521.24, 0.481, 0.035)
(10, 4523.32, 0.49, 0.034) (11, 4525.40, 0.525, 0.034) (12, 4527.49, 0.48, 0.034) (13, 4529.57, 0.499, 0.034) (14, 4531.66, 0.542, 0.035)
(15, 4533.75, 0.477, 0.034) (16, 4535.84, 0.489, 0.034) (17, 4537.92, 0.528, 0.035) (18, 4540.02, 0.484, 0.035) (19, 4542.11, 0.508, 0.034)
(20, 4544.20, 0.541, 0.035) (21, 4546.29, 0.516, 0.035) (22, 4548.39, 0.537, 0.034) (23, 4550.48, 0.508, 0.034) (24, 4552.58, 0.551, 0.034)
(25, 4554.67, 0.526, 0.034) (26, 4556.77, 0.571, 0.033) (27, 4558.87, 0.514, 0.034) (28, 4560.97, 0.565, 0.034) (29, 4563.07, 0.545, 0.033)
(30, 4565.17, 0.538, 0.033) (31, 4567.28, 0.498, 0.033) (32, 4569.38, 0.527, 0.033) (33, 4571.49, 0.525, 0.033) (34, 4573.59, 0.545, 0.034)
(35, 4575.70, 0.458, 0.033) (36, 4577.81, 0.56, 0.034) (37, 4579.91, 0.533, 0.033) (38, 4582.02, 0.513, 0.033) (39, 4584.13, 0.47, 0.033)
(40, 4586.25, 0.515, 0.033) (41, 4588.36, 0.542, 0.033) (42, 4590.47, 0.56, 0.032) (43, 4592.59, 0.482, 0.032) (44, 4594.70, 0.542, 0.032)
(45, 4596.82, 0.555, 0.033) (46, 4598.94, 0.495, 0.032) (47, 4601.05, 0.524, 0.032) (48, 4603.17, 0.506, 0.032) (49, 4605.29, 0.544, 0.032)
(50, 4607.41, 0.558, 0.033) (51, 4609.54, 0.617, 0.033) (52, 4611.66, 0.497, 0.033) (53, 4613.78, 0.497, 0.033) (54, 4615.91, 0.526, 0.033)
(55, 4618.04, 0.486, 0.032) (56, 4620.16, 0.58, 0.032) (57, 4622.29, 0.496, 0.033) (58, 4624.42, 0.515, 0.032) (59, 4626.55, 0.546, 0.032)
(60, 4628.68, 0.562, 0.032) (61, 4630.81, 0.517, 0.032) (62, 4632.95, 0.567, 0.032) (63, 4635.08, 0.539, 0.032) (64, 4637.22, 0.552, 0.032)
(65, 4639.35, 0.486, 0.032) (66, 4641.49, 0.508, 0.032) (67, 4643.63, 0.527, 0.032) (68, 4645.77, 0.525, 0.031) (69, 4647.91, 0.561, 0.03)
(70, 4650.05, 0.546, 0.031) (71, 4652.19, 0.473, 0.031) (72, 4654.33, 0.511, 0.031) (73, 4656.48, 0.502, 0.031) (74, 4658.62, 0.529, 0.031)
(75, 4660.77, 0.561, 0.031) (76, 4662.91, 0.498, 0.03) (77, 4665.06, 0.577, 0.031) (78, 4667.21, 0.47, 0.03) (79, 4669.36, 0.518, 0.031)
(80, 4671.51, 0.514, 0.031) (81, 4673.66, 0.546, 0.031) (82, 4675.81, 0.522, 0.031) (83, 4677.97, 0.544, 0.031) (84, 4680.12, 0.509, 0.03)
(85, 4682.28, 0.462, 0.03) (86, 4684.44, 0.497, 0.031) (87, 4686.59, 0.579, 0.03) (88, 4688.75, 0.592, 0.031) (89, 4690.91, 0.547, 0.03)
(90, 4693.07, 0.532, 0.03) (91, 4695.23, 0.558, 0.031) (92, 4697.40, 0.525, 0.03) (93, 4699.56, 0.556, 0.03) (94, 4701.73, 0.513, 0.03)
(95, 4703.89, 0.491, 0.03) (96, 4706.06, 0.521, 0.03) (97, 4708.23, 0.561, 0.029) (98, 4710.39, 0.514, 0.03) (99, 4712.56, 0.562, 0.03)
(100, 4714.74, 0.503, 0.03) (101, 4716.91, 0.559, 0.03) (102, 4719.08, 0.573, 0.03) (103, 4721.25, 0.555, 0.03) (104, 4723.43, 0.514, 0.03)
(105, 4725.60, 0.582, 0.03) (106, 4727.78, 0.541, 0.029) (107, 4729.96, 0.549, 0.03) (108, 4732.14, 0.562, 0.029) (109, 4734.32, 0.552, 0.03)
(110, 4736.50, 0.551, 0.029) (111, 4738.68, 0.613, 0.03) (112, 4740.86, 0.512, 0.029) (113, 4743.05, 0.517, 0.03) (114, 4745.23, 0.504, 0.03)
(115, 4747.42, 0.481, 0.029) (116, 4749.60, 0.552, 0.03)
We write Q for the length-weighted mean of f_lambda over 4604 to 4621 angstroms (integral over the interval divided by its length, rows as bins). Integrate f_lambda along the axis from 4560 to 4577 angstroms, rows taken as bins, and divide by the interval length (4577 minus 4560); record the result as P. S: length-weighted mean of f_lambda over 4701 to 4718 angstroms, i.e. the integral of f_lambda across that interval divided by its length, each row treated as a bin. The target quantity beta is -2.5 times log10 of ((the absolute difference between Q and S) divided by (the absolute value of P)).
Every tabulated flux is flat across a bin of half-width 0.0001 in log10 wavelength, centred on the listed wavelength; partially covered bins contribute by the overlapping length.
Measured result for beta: 4.5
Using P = 0.525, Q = 0.537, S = 0.528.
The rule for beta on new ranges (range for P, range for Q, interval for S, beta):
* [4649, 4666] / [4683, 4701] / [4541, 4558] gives 4.0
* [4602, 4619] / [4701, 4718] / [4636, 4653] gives 5.0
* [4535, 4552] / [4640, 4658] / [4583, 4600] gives 6.3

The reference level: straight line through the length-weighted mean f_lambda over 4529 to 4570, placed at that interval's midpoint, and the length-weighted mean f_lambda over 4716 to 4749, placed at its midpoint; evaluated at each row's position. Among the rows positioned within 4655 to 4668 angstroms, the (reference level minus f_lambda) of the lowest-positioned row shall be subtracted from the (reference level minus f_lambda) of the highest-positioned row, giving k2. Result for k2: 0.033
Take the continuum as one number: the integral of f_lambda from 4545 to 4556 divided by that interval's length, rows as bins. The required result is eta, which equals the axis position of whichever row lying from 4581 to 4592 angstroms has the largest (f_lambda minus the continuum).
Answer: 4590.47 angstroms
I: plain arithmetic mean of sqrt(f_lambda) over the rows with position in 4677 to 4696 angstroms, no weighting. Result 0.731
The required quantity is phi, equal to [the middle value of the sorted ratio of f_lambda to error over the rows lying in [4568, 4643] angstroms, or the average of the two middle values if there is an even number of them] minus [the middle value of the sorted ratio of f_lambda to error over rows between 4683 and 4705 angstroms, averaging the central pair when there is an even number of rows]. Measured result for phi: -1.8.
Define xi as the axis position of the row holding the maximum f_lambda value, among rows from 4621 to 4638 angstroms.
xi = 4632.95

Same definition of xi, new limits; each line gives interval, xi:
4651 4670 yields 4665.06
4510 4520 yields 4515.00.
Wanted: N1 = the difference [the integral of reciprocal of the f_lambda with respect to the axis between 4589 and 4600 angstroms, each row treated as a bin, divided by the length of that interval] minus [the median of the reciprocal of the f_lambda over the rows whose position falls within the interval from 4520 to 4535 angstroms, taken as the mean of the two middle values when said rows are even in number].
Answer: -0.14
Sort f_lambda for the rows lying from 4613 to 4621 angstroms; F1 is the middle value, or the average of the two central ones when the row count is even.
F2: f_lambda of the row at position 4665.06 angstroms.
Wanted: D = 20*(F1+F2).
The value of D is 21.8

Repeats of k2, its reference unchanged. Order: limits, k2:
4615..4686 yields 0.037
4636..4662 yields -0.006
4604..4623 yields 0.050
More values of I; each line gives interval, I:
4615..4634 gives 0.730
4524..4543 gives 0.709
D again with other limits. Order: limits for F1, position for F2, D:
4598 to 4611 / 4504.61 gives 21.5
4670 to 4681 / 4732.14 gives 21.7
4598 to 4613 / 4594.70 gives 21.3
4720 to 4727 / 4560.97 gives 22.4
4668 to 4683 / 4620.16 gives 22.0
